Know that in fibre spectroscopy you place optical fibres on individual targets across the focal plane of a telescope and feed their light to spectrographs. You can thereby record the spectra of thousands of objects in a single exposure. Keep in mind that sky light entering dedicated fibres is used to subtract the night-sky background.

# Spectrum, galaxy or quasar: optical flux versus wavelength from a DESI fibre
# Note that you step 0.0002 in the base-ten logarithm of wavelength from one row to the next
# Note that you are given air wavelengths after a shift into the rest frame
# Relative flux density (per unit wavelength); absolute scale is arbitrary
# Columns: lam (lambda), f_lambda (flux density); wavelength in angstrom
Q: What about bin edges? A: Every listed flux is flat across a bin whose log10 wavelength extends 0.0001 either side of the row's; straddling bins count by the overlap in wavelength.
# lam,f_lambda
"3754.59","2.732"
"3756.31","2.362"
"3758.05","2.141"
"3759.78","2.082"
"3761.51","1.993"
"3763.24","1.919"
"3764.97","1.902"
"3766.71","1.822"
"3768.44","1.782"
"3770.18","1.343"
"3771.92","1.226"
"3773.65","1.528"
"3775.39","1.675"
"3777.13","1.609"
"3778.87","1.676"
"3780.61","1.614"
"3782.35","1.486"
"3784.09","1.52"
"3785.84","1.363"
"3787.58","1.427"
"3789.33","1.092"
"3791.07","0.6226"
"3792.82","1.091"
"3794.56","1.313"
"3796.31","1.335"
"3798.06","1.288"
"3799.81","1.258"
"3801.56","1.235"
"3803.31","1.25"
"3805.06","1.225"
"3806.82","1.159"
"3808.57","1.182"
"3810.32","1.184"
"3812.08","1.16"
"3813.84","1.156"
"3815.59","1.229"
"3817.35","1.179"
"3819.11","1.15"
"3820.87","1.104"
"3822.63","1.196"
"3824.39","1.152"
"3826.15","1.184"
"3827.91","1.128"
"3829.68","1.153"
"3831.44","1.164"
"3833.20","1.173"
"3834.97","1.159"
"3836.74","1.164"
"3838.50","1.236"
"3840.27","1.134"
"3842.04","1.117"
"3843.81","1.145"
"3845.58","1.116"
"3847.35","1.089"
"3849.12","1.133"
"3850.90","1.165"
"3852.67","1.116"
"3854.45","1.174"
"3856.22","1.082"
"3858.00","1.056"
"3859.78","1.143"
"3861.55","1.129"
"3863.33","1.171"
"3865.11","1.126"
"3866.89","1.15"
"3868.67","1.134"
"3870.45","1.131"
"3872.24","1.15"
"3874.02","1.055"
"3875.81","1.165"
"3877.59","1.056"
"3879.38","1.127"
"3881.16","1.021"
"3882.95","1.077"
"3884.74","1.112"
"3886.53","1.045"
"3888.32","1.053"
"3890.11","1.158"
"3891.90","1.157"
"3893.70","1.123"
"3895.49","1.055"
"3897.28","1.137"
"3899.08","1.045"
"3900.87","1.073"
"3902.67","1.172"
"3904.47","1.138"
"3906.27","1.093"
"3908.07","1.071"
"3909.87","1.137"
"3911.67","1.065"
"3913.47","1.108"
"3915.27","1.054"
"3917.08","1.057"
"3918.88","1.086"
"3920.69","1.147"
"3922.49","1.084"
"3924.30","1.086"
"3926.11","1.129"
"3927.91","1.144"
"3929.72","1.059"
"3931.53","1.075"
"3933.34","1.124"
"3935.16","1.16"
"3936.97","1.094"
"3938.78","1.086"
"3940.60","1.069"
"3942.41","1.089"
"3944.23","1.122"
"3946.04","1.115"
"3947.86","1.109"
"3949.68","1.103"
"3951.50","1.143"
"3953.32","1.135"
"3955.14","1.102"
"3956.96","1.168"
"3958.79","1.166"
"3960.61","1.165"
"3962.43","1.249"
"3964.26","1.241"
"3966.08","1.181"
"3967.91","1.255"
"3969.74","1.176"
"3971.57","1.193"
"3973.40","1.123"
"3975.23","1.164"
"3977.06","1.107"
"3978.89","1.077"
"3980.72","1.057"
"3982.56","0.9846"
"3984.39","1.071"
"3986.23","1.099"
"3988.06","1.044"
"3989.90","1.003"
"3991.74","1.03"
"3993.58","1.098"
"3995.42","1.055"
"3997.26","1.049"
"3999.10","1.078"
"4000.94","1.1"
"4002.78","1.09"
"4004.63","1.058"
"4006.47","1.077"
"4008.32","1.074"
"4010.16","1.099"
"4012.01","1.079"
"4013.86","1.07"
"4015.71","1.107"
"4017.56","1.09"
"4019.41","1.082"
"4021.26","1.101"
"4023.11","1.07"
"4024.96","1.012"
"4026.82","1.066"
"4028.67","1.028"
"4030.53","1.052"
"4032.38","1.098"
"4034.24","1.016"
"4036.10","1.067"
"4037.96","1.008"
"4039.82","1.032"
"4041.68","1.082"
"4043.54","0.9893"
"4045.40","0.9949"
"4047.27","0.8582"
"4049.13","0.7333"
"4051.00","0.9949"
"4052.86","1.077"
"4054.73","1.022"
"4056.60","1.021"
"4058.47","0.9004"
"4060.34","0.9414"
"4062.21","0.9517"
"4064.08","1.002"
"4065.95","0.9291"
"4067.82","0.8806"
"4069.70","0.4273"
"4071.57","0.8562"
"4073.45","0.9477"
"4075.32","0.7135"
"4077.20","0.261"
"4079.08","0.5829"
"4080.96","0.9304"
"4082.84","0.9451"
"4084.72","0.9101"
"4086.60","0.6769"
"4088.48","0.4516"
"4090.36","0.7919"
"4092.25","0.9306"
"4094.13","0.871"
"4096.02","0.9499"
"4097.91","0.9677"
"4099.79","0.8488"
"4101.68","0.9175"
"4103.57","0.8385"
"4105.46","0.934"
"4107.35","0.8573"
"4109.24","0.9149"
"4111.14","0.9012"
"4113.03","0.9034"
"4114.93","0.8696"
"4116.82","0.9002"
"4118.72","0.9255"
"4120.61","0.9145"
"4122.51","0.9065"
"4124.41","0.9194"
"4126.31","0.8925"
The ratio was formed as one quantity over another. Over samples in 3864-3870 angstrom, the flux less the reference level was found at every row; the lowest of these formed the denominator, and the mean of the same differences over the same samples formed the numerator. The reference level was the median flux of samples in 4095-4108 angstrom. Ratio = 1.1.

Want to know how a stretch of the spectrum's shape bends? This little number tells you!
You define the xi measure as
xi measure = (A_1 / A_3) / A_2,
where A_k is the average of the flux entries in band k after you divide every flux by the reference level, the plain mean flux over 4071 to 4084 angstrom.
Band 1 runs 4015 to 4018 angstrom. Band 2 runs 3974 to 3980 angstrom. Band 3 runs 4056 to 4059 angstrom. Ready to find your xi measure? 0.77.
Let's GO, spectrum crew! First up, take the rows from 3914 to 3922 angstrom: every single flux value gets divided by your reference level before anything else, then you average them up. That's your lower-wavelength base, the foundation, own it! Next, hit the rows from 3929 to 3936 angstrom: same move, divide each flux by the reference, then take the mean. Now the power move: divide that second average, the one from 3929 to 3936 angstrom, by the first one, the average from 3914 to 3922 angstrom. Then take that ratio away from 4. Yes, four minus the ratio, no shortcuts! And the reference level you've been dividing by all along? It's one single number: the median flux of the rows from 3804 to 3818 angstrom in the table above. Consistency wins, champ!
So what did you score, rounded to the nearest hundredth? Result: 2.98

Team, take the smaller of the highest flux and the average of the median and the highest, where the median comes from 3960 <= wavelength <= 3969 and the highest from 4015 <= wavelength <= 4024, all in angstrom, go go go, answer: 1.11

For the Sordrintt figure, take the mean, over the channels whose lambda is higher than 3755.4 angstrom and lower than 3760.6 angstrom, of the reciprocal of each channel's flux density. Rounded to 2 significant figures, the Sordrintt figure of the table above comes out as 0.46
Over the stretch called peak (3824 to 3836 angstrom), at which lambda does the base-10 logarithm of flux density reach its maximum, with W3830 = 3826.15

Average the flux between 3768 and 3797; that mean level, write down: 1.39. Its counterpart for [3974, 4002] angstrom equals 1.07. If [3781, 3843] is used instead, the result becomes 1.20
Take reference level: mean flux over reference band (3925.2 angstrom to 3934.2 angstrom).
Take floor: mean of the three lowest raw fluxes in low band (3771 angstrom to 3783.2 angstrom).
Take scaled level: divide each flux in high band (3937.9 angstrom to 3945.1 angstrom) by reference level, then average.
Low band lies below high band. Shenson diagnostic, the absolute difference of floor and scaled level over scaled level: 0.4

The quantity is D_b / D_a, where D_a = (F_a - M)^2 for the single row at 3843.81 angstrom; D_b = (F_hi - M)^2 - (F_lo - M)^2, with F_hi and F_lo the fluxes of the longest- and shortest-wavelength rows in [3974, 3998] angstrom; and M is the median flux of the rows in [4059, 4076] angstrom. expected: -0.88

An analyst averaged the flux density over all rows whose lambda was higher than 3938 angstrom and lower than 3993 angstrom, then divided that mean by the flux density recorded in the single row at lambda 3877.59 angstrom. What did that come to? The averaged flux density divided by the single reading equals 1.06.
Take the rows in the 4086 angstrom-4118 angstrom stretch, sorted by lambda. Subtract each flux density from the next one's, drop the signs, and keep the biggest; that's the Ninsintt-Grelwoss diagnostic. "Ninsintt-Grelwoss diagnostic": 0.340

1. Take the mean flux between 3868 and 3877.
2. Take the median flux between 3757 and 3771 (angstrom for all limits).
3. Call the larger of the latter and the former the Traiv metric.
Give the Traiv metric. 1.9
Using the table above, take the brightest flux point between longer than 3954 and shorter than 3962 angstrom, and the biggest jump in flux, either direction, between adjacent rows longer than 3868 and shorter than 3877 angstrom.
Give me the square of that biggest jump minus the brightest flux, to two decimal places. -1.16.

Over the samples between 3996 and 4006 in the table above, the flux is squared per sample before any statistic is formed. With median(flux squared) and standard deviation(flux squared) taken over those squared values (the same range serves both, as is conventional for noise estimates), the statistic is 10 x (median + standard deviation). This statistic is 12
